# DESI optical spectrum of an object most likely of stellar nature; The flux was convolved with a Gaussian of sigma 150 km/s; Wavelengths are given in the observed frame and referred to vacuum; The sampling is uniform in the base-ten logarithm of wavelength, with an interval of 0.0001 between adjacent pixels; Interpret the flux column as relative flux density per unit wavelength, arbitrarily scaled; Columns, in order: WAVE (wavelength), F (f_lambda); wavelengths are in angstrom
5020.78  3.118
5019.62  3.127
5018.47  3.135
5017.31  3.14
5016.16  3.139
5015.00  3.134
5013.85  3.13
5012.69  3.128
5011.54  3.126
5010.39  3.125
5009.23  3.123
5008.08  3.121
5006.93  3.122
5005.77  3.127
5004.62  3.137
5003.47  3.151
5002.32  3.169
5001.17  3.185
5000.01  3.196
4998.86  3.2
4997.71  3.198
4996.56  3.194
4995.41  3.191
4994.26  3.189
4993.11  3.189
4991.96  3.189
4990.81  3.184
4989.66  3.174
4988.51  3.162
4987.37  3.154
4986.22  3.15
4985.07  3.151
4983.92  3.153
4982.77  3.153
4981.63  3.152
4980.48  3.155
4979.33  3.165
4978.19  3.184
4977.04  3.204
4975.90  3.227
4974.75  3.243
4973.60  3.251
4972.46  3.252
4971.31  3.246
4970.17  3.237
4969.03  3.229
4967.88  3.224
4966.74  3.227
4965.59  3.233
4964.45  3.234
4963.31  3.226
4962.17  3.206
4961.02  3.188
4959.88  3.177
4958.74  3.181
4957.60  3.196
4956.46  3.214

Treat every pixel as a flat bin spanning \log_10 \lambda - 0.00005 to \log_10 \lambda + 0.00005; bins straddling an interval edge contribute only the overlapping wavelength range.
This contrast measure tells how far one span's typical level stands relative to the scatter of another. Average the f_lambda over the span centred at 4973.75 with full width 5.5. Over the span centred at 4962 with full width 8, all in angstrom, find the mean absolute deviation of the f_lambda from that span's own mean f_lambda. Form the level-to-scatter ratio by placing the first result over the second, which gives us 154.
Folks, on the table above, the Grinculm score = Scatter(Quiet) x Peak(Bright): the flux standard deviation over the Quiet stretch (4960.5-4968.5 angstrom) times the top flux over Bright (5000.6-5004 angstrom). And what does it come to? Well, 0.05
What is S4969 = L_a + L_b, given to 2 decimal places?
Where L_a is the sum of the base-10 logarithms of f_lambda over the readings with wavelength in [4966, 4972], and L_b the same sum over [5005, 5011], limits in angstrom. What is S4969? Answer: 5.02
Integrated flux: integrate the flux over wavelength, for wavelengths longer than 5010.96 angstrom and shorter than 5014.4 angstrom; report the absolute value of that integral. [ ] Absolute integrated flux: 10.8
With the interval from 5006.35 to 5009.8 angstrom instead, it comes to 10.8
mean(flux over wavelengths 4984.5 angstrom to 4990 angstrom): 3.16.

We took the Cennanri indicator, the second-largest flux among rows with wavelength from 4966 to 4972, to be 3.237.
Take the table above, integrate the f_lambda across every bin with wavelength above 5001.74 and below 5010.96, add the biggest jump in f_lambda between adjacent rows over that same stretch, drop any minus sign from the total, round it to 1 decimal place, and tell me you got 28.9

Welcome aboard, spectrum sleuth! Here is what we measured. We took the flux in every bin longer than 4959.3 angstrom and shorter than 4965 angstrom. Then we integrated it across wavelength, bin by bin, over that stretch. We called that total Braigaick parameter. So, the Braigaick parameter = 18.3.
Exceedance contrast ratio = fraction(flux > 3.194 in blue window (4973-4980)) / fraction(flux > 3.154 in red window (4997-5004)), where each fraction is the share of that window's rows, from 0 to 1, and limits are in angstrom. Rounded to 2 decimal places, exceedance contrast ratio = 0.80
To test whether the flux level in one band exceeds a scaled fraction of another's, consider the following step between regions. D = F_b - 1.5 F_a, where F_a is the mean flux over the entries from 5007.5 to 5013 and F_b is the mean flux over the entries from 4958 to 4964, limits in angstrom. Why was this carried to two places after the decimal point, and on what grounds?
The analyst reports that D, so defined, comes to -1.49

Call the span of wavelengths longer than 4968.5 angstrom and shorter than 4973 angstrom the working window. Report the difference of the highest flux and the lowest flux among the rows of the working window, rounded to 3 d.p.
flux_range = 0.023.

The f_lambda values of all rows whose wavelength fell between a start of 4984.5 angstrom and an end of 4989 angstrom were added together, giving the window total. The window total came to 12.62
